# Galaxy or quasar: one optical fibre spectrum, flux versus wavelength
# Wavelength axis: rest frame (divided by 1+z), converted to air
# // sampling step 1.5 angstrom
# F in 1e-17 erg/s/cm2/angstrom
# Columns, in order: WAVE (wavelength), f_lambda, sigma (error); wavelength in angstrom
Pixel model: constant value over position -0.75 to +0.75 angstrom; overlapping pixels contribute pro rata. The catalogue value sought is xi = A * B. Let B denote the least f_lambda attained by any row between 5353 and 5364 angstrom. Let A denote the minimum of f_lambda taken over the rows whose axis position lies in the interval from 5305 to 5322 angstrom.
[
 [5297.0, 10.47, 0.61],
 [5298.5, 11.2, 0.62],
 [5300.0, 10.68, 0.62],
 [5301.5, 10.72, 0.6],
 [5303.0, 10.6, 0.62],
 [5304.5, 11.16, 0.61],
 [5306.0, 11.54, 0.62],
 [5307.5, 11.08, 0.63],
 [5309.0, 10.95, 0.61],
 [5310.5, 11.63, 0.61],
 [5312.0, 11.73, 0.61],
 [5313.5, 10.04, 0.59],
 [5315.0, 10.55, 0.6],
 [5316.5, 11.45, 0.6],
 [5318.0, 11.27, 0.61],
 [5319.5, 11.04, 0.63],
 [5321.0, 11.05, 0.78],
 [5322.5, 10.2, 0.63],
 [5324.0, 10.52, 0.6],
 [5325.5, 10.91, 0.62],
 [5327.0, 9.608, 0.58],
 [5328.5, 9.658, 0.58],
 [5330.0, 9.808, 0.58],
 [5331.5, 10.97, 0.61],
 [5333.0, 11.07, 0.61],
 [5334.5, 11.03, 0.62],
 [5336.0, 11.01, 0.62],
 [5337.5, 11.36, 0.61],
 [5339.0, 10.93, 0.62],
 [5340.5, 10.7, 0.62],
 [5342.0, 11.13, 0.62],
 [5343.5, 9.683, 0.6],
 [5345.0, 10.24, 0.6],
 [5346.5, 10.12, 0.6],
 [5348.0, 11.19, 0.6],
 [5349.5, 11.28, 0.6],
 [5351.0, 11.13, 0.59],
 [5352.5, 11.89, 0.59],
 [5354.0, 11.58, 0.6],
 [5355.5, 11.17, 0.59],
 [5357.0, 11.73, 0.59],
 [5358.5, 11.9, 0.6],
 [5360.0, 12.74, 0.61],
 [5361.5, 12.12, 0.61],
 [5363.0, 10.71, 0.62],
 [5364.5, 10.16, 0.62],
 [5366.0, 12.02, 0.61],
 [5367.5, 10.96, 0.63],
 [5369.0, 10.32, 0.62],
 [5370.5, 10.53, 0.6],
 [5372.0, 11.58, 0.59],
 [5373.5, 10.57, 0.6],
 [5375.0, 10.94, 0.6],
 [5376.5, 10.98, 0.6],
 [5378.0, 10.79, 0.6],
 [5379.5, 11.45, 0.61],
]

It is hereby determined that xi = 108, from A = 10.04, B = 10.71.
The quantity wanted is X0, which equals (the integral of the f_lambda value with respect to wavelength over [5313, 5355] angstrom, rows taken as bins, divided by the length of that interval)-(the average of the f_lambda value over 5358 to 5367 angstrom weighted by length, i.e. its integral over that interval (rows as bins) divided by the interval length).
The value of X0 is -0.8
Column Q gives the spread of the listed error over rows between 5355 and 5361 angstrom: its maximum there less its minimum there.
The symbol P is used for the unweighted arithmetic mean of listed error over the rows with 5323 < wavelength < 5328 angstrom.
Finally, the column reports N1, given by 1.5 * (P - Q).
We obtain 0.87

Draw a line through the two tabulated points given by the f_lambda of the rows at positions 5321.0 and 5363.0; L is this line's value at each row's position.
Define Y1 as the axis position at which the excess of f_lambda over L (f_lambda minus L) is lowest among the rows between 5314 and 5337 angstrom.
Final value 5327.0 angstrom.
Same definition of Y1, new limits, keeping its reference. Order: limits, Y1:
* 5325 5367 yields 5327.0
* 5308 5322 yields 5313.5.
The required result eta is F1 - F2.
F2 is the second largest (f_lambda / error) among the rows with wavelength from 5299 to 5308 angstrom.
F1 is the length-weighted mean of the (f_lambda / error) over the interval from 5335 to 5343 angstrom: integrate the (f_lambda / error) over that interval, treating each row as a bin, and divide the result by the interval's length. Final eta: -0.5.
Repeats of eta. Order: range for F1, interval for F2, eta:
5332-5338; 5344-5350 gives -0.6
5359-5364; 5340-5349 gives 1.3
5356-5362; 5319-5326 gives 2.5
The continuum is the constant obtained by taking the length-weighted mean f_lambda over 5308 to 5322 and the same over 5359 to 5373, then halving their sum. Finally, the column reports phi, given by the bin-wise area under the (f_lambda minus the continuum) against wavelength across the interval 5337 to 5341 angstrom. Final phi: -0.6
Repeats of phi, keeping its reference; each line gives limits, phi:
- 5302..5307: -0.4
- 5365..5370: -0.6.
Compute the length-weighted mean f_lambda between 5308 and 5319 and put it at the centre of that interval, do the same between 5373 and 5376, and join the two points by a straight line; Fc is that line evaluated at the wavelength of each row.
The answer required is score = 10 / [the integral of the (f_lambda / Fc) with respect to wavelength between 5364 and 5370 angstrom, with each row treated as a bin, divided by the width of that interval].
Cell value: 9.9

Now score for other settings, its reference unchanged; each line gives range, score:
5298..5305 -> 10.3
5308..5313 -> 9.8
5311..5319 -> 10.0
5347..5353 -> 9.7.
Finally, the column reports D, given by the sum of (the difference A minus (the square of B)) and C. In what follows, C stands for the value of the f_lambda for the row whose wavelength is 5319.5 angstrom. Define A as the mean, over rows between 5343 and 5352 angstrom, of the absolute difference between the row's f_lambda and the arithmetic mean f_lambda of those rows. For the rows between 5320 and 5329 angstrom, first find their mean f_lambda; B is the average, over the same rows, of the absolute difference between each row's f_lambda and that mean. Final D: 11.4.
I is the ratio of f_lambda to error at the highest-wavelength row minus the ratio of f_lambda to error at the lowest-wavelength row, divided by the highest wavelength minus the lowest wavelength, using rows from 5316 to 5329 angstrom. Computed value -0.20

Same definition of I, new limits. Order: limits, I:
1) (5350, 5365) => -0.18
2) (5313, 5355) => 0.06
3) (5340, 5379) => 0.02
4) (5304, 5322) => -0.25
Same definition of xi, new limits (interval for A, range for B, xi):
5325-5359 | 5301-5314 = 96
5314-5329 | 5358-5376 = 98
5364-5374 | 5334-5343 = 109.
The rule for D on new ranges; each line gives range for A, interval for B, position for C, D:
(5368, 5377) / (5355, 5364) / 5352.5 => 12.0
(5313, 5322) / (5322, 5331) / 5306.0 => 11.8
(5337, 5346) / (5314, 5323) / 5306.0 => 11.9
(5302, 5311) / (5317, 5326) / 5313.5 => 10.2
